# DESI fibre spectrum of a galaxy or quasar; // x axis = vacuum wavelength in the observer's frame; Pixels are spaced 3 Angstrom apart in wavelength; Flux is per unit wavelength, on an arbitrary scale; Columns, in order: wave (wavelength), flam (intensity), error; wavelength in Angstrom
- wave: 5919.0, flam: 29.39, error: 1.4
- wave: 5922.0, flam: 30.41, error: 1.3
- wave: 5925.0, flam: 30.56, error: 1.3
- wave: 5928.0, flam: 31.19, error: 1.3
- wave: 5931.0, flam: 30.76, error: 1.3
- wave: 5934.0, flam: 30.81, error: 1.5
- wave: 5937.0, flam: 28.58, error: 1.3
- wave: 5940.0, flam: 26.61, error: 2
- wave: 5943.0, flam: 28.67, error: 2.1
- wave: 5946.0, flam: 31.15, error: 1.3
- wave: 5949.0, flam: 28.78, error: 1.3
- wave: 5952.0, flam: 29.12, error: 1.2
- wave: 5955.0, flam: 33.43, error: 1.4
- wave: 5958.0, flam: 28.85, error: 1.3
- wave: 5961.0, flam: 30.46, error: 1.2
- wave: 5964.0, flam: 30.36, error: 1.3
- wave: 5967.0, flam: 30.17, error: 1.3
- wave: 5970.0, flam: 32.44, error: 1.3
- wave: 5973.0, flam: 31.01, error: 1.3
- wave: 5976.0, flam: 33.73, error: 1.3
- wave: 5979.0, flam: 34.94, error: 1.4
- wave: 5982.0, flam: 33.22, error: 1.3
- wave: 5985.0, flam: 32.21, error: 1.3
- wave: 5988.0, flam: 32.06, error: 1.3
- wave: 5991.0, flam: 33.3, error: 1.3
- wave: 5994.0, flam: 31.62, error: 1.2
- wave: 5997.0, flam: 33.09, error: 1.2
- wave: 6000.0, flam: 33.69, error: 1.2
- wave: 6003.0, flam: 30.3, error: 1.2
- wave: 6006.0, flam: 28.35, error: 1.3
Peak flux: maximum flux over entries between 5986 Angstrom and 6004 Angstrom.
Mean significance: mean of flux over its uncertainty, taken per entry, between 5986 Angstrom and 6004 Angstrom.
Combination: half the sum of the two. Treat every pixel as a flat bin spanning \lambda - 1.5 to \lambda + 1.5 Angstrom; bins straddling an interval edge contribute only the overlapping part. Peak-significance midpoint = 30.0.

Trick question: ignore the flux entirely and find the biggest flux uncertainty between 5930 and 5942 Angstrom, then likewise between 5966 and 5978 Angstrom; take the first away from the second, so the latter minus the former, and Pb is -0.700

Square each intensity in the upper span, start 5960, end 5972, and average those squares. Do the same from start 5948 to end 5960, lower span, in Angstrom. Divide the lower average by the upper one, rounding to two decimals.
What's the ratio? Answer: 0.95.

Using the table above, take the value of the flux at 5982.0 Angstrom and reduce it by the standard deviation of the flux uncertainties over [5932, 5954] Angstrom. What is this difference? 32.9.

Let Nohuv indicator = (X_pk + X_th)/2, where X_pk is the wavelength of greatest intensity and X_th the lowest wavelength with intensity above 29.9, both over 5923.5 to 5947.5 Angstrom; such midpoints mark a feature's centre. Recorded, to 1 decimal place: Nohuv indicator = 5926.5 Angstrom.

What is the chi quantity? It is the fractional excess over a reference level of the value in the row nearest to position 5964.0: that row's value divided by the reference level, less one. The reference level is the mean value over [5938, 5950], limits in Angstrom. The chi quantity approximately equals 0.05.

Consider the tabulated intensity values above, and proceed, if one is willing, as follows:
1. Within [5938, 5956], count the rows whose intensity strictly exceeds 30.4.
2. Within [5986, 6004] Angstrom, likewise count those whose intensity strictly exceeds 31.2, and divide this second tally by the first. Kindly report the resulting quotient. 2.50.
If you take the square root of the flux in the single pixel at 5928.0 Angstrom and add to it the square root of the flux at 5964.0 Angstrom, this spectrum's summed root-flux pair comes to 11.1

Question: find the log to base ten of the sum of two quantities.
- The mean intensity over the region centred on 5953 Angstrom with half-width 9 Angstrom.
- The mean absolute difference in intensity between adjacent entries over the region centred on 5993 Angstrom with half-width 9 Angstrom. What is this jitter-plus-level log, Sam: 1.50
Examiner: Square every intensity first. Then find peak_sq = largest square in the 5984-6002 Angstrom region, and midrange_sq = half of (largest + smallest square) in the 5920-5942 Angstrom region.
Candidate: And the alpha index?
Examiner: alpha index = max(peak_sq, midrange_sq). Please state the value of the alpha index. 1135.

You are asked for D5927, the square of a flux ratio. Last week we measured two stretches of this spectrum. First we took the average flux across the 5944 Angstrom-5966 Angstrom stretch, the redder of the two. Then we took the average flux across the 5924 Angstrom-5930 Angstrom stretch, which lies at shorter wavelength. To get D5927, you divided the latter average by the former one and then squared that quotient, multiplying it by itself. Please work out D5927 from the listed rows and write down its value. 1.04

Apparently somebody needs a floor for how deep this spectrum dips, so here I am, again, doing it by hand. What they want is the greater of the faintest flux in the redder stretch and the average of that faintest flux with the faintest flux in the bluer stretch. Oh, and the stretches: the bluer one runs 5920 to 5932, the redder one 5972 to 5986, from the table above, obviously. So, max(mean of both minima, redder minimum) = 31.01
